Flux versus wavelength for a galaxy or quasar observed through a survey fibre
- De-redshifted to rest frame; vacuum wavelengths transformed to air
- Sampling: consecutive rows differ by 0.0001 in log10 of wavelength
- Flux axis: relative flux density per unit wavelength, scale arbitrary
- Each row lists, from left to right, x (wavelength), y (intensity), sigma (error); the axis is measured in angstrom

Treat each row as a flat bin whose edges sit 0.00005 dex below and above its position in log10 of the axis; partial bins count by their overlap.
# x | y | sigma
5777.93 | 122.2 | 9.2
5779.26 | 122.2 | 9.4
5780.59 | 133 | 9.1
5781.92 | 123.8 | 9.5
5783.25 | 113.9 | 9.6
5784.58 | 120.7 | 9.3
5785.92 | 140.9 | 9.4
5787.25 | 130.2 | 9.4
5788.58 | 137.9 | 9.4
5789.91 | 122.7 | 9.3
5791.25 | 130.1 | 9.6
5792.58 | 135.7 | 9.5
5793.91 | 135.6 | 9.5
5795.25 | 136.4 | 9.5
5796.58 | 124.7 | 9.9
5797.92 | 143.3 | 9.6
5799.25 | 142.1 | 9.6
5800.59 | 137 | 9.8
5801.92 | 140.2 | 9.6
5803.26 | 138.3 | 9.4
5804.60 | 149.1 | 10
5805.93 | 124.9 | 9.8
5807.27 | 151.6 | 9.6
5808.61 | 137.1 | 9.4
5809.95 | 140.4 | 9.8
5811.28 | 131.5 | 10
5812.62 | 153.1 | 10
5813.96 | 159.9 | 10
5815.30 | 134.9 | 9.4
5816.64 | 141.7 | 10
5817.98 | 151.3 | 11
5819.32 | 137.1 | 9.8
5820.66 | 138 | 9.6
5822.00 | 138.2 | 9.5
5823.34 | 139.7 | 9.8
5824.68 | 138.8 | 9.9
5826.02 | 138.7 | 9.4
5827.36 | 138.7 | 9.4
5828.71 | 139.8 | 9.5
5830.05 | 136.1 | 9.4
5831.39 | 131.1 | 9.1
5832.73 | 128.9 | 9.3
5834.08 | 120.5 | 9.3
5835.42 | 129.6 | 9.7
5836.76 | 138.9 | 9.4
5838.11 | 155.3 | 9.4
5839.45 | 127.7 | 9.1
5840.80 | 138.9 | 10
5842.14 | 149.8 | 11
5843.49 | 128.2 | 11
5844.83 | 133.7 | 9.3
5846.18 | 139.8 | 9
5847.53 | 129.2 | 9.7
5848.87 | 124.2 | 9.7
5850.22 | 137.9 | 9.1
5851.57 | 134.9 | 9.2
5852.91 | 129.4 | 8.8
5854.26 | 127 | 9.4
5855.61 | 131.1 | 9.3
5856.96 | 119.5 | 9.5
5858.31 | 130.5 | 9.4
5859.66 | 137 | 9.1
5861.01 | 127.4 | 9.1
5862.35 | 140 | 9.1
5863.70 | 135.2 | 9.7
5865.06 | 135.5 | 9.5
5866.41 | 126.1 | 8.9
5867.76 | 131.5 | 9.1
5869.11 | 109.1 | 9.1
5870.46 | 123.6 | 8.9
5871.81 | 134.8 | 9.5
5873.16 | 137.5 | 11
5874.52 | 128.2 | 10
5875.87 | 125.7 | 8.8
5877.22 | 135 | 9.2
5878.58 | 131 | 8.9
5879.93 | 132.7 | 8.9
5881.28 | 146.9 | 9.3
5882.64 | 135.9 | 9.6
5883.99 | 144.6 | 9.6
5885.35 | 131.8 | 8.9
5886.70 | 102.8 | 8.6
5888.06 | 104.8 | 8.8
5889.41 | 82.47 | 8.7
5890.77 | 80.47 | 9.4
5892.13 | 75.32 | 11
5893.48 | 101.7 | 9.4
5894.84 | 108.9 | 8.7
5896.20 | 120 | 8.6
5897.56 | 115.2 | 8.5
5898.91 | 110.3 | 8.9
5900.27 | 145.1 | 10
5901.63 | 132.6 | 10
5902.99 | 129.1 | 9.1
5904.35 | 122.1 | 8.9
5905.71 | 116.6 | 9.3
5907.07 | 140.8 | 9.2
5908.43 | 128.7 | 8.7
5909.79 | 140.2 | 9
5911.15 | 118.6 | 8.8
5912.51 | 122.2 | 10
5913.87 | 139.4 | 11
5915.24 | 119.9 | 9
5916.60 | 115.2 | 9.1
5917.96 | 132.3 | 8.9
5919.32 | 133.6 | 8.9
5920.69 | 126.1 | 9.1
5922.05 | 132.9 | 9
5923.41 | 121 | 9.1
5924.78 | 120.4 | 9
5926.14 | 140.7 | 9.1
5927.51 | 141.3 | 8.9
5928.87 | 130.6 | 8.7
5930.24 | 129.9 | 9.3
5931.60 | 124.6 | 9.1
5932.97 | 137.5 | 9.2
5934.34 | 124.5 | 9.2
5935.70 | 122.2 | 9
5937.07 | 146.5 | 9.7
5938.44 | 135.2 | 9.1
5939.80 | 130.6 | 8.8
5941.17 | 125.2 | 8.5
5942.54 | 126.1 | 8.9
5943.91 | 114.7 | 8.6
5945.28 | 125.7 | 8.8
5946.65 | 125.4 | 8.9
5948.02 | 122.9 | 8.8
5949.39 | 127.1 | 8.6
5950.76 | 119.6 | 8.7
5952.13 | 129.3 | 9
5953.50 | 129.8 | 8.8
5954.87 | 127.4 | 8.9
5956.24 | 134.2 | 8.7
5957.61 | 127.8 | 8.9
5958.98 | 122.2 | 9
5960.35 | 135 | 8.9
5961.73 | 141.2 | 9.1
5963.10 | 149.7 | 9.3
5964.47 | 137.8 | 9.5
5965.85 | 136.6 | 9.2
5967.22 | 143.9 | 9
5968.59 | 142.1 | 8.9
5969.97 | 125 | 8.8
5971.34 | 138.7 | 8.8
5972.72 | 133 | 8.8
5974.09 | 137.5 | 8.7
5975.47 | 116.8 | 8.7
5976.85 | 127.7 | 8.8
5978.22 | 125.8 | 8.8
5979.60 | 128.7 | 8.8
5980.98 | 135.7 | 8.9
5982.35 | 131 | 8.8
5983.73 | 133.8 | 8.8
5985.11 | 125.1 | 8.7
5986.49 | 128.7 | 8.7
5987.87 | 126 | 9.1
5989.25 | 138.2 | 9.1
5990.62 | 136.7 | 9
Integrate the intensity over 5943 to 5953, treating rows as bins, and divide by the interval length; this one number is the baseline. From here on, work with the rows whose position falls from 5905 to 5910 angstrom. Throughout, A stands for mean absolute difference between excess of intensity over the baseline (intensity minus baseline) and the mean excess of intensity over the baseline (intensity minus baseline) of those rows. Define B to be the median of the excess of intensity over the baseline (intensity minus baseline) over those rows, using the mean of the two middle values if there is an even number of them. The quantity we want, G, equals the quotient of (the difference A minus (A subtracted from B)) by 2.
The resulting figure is 3.5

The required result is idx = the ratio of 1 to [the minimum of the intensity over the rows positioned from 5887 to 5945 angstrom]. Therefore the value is 0.0133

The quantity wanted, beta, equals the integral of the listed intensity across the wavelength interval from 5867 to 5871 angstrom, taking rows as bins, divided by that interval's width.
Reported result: 122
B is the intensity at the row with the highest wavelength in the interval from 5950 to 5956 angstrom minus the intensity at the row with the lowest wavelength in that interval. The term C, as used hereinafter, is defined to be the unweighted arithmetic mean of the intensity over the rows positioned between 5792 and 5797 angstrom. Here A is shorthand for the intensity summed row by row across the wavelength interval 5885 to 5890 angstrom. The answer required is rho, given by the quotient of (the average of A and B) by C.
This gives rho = 1.61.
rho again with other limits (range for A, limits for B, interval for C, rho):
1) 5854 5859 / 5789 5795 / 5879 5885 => 1.86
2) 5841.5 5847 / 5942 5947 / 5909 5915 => 2.12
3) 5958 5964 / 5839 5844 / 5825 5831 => 1.98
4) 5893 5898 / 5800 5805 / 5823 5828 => 1.65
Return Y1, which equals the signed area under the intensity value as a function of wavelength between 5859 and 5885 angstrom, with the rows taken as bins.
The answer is 3445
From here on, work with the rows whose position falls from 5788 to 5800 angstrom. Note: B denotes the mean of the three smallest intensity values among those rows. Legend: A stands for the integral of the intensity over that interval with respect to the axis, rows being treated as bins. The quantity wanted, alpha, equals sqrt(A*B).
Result 450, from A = 1611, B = 125.8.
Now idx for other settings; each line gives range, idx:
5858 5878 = 0.0092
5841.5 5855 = 0.0081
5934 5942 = 0.0082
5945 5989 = 0.0086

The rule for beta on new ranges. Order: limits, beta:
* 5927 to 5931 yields 134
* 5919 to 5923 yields 130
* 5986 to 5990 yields 131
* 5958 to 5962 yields 131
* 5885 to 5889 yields 110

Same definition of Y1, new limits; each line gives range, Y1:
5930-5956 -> 3319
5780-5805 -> 3332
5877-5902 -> 2931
